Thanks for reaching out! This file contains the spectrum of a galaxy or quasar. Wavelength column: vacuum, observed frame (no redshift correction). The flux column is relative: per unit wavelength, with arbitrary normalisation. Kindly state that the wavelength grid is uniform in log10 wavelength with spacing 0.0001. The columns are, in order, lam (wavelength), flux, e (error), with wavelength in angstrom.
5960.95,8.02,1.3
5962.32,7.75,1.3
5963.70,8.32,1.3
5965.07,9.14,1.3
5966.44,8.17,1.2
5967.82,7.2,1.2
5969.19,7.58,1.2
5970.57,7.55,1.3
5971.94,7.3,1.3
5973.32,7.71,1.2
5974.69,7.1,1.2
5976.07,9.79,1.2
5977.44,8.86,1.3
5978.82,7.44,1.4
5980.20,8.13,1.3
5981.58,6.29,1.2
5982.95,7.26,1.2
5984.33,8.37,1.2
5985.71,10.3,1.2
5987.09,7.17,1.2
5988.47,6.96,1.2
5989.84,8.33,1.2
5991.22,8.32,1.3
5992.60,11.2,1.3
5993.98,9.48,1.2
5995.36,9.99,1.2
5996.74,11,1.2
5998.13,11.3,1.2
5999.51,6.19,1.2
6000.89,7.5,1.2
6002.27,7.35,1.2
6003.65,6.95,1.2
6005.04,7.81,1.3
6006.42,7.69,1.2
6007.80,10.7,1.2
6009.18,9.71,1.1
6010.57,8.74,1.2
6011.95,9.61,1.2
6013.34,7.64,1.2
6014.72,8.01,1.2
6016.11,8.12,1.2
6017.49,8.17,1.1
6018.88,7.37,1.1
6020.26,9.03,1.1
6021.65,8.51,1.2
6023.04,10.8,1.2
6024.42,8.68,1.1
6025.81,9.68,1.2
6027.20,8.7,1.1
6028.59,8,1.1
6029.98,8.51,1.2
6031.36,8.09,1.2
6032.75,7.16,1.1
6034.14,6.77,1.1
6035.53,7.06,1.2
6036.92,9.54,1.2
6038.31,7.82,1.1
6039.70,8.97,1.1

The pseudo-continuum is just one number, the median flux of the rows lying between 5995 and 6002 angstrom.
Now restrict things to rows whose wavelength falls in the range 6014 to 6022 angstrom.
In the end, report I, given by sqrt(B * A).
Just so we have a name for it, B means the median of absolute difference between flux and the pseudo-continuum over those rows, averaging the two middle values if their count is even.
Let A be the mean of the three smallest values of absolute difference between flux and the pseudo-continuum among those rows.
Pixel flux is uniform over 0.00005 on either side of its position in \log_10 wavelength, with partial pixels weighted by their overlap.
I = 1.62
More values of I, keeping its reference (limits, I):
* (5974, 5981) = 1.41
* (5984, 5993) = 1.32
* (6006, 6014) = 0.67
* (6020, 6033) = 0.98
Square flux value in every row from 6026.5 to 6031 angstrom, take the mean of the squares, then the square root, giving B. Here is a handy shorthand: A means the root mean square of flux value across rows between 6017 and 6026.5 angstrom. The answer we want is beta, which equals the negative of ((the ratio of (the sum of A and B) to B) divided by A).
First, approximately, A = 8.9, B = 8.41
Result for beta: -0.231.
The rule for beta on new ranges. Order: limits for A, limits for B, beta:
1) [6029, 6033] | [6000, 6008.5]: -0.249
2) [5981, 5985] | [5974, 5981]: -0.256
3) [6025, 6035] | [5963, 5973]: -0.249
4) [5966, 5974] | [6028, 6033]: -0.257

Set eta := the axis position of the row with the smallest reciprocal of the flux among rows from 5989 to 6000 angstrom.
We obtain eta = 5998.13 angstrom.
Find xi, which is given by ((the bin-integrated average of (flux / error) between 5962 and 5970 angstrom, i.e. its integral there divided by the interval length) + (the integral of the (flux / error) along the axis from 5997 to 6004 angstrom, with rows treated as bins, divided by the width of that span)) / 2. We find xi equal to 6.6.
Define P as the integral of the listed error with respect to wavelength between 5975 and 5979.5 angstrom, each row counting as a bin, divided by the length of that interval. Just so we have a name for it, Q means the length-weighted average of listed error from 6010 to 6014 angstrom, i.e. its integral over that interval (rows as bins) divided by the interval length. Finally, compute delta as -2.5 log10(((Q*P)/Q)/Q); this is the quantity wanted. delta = -0.08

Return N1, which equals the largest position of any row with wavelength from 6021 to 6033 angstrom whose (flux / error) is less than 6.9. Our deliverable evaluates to 6032.75 angstrom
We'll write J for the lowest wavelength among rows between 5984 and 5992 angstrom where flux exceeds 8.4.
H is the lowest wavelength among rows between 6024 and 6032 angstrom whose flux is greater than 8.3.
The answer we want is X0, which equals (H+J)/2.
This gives 6005.1 angstrom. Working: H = 6024.42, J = 5985.71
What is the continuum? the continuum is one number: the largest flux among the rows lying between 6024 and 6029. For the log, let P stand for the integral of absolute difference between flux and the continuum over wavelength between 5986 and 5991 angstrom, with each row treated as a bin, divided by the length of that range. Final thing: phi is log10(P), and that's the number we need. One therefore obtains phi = 0.30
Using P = 1.99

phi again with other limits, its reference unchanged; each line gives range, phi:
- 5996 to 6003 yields 0.34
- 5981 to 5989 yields 0.33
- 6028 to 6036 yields 0.32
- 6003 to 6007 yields 0.34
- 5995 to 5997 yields -0.10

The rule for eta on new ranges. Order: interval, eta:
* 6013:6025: 6023.04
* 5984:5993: 5992.60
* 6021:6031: 6023.04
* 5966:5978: 5976.07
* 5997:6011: 5998.13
